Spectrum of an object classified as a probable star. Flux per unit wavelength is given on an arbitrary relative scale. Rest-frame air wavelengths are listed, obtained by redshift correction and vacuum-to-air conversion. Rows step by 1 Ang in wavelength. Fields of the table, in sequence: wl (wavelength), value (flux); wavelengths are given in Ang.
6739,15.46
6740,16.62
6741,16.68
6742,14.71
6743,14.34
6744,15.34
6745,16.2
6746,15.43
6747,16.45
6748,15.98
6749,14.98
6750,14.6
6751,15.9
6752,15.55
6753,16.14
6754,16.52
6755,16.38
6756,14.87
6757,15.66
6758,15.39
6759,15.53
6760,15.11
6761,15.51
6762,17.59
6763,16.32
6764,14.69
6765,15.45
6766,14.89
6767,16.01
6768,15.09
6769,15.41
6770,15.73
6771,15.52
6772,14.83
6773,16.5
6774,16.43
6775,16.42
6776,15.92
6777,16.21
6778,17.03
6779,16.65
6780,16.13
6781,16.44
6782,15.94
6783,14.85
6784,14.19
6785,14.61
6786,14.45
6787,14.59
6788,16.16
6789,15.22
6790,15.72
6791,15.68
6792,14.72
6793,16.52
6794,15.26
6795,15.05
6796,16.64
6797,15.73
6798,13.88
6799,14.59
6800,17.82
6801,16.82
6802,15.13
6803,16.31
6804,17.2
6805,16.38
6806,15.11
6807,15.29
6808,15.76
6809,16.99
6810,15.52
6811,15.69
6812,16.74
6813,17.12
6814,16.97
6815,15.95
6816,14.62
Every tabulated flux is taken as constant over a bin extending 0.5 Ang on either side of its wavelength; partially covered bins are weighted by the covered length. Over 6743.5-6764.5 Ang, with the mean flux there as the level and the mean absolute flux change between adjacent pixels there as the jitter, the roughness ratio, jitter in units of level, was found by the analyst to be 0.0502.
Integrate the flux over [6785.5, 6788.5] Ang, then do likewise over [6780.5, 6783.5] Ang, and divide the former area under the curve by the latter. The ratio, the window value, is 0.96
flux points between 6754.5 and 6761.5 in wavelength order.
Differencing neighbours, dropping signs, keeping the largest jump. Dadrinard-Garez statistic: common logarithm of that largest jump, 0.18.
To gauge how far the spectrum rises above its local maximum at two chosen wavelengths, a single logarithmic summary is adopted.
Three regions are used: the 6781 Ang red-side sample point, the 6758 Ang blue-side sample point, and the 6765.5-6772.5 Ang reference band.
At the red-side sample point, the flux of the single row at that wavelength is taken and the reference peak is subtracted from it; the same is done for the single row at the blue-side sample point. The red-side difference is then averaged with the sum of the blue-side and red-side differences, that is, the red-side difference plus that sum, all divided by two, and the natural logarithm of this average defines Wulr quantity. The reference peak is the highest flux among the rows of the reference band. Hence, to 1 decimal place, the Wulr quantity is -2.1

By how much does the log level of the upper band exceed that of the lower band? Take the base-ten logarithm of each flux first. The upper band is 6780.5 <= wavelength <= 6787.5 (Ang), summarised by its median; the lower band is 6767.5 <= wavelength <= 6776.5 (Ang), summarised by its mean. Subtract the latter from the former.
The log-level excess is -0.033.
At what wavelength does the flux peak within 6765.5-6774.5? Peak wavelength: 6773 Ang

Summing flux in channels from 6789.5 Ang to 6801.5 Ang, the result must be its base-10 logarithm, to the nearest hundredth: 2.28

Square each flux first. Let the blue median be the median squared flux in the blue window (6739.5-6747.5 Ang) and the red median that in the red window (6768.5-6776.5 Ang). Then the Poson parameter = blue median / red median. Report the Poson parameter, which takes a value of 0.999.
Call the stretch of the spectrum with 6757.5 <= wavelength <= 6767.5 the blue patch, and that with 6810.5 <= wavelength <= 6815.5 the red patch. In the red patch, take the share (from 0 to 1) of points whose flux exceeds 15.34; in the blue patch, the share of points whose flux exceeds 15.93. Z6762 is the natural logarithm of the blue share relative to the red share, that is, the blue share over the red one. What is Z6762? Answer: -1.2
